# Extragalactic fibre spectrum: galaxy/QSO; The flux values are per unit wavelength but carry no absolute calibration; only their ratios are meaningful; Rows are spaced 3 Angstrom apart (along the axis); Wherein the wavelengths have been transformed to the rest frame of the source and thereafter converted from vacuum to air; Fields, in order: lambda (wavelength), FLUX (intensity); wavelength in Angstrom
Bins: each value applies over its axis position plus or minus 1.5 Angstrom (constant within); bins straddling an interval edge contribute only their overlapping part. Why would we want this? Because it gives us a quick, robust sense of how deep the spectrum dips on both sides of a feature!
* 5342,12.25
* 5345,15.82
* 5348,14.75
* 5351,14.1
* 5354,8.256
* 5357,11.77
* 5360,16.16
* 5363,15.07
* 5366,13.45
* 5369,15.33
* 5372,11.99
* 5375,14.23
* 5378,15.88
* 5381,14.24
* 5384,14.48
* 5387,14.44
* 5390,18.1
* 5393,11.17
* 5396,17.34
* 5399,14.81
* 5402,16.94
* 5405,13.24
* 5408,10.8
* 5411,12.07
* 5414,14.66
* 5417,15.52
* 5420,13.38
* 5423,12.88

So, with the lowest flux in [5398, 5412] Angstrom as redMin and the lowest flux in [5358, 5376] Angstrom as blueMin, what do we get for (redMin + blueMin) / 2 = 11.4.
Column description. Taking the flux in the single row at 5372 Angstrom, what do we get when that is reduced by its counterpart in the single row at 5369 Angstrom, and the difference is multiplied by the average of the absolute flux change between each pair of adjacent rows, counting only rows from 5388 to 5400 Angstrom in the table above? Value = -17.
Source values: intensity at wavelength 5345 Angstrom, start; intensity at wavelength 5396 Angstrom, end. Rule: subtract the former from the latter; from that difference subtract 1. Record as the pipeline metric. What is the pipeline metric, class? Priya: 1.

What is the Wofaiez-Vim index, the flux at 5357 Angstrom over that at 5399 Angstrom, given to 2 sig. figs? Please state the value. 0.79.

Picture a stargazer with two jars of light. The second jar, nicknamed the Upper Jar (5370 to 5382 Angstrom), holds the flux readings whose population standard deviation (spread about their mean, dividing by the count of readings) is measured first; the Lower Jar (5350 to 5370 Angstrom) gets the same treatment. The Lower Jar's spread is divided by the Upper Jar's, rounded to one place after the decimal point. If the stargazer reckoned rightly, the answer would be 1.8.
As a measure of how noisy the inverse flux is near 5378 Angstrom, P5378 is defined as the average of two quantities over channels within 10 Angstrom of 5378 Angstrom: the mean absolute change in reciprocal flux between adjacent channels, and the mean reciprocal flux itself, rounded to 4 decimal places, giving 0.0390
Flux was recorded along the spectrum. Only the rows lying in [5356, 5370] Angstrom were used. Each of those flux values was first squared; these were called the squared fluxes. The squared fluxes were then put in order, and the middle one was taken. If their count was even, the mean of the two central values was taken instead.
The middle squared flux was 227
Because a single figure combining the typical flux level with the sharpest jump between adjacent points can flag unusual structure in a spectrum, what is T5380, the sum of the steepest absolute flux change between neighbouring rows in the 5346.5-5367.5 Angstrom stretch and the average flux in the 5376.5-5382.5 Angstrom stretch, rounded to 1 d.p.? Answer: 20.9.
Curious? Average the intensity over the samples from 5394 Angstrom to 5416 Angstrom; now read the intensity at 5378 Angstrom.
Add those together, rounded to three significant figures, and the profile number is 30.1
